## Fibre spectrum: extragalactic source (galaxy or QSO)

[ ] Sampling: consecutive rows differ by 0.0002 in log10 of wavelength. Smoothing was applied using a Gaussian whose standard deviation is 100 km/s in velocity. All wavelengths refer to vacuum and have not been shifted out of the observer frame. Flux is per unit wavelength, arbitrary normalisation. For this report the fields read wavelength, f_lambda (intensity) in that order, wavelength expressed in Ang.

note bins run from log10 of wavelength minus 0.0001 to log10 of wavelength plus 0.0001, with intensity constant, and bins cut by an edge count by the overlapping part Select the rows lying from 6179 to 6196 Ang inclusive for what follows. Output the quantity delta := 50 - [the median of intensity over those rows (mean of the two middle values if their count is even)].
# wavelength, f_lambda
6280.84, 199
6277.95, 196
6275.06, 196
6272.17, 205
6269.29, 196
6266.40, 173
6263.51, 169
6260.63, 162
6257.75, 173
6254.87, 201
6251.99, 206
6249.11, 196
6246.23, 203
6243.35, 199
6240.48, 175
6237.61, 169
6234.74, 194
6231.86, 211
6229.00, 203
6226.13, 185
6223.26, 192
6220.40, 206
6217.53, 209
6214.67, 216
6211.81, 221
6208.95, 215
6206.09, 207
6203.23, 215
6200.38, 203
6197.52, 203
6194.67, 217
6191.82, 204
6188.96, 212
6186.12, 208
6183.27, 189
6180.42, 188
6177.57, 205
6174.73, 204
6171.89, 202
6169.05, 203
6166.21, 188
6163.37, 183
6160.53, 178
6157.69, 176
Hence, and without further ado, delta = -156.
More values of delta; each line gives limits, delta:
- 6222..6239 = -143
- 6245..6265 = -146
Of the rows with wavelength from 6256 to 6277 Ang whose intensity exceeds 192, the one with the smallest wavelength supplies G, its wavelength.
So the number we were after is 6269.29 Ang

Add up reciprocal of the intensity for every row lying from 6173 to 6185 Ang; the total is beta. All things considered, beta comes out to 0.0204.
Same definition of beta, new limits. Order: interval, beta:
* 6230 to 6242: 0.0215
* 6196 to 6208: 0.0193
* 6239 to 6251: 0.0208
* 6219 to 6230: 0.0204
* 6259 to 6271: 0.0230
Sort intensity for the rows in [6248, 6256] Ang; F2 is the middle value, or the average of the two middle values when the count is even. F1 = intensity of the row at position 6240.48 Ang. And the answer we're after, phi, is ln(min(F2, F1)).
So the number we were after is 5.16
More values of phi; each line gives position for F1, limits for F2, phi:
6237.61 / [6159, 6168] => 5.13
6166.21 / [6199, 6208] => 5.24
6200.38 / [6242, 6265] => 5.29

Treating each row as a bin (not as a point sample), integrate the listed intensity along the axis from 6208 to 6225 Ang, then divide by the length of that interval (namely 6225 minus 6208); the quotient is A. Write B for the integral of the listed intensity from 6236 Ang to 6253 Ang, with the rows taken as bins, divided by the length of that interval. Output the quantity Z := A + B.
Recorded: 400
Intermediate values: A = 209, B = 191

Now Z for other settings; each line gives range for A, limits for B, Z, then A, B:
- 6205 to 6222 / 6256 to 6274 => 393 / 212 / 180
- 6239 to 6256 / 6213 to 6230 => 399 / 197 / 202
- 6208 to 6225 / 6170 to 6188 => 409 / 209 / 200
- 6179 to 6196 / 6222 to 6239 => 395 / 203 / 192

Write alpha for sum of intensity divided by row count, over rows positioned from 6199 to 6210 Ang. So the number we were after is 210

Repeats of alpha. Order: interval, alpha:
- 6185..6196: 210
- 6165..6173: 198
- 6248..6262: 188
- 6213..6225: 206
